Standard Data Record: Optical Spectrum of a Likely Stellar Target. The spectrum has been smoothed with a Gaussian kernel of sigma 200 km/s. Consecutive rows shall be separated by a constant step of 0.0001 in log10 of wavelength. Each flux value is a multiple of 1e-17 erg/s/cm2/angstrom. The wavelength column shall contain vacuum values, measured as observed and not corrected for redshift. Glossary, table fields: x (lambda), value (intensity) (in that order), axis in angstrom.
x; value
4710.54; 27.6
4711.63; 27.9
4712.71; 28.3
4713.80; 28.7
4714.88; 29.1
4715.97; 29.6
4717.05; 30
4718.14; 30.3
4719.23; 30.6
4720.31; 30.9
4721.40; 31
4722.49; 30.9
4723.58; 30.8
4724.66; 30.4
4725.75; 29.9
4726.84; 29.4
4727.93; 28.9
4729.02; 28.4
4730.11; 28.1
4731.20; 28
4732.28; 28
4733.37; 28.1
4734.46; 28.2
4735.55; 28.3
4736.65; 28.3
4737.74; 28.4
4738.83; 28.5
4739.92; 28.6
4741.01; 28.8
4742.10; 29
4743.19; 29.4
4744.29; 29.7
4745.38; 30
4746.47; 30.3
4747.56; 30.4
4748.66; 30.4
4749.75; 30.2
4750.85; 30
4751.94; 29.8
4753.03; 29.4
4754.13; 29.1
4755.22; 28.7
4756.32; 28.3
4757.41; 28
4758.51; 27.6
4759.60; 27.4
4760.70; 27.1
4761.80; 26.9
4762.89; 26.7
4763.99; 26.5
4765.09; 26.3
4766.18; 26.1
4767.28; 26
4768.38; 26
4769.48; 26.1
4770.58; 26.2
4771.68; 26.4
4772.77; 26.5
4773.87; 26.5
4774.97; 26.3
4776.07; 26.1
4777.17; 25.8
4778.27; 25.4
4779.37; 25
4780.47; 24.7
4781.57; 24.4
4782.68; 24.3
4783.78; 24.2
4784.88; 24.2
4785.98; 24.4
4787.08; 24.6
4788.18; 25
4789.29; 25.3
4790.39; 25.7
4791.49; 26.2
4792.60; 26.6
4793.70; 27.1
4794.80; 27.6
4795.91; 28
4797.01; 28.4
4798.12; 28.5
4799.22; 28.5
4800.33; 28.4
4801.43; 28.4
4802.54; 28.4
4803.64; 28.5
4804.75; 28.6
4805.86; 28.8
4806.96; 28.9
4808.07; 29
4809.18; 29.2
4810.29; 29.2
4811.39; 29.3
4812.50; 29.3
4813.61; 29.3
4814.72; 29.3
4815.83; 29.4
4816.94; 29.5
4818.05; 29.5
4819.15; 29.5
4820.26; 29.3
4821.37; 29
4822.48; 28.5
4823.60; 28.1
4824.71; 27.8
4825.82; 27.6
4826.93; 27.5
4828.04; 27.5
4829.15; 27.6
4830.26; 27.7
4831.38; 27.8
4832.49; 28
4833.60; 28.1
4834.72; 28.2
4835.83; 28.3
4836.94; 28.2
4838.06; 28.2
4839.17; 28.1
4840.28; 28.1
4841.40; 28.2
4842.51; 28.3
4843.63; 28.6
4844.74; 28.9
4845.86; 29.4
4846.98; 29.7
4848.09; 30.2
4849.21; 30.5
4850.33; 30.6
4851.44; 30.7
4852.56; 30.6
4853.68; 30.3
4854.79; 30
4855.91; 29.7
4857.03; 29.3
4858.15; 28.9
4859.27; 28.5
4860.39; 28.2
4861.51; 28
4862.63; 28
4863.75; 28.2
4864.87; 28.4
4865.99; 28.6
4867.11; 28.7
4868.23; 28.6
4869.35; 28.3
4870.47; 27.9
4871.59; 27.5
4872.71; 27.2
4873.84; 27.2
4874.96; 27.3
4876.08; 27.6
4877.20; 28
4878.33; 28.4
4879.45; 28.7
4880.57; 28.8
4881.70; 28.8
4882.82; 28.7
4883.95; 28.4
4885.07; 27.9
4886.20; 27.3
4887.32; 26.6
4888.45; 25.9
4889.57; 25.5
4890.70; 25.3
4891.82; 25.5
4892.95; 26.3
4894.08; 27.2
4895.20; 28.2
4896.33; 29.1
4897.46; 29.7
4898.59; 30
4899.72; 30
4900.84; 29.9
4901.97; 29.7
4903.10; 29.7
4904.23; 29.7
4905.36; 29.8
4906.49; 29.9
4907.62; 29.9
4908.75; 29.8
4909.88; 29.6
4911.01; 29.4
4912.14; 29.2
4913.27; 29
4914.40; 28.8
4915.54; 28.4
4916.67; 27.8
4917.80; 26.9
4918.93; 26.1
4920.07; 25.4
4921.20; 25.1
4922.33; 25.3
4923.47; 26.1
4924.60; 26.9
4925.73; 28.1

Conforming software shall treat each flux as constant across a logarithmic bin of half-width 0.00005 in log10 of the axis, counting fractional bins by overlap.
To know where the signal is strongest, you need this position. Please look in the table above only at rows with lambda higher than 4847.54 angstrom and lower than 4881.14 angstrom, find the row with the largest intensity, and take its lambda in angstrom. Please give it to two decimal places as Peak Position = 4851.44 angstrom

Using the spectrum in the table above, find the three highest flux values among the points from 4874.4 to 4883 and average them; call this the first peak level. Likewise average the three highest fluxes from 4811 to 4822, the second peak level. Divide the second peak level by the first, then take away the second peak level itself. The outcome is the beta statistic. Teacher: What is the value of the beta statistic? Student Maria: -28.5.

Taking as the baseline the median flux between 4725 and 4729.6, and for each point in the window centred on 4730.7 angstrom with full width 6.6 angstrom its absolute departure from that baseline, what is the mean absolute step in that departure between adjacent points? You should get 0.20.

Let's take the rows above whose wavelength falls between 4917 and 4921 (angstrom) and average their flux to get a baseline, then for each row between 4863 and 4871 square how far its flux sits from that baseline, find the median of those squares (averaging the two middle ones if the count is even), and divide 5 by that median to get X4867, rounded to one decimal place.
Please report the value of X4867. 1.0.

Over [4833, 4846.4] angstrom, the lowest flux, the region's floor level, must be 28.1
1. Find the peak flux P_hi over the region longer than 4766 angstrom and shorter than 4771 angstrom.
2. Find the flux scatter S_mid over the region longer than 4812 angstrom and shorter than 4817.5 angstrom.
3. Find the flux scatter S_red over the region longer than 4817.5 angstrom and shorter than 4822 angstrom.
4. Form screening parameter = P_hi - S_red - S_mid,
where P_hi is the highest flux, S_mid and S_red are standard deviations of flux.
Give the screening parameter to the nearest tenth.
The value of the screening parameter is 25.9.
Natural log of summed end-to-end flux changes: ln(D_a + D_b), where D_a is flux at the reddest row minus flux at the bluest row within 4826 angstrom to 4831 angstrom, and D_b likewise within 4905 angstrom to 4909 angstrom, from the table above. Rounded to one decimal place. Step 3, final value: -1.6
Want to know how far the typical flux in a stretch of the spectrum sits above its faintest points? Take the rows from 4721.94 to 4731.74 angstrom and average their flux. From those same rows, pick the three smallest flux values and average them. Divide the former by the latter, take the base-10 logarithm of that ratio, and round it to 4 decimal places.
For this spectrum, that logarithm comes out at 0.0189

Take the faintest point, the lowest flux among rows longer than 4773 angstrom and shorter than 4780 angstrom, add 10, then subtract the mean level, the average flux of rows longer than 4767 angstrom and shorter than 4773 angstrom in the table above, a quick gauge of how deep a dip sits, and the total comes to 8.8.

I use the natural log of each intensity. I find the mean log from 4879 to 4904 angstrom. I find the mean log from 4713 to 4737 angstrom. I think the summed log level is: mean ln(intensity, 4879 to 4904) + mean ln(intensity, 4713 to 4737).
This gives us 6.71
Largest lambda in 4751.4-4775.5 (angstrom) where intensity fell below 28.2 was 4774.97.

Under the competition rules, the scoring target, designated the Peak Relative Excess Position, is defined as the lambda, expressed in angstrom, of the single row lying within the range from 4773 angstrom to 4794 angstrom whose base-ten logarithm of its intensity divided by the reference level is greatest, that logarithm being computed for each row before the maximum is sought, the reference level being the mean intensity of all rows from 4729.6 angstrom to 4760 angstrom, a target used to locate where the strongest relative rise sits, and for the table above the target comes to 4793.70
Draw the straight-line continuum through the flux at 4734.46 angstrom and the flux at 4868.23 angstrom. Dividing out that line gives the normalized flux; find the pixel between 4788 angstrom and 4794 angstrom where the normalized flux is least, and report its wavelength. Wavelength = 4788.18 angstrom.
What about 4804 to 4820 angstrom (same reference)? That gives 4804.75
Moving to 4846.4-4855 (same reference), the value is 4846.98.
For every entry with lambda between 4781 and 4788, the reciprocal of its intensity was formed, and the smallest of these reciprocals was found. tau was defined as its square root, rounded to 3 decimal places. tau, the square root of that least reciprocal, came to 0.202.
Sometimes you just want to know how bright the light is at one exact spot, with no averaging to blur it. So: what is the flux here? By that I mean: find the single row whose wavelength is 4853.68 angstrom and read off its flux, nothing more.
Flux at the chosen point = 30.3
